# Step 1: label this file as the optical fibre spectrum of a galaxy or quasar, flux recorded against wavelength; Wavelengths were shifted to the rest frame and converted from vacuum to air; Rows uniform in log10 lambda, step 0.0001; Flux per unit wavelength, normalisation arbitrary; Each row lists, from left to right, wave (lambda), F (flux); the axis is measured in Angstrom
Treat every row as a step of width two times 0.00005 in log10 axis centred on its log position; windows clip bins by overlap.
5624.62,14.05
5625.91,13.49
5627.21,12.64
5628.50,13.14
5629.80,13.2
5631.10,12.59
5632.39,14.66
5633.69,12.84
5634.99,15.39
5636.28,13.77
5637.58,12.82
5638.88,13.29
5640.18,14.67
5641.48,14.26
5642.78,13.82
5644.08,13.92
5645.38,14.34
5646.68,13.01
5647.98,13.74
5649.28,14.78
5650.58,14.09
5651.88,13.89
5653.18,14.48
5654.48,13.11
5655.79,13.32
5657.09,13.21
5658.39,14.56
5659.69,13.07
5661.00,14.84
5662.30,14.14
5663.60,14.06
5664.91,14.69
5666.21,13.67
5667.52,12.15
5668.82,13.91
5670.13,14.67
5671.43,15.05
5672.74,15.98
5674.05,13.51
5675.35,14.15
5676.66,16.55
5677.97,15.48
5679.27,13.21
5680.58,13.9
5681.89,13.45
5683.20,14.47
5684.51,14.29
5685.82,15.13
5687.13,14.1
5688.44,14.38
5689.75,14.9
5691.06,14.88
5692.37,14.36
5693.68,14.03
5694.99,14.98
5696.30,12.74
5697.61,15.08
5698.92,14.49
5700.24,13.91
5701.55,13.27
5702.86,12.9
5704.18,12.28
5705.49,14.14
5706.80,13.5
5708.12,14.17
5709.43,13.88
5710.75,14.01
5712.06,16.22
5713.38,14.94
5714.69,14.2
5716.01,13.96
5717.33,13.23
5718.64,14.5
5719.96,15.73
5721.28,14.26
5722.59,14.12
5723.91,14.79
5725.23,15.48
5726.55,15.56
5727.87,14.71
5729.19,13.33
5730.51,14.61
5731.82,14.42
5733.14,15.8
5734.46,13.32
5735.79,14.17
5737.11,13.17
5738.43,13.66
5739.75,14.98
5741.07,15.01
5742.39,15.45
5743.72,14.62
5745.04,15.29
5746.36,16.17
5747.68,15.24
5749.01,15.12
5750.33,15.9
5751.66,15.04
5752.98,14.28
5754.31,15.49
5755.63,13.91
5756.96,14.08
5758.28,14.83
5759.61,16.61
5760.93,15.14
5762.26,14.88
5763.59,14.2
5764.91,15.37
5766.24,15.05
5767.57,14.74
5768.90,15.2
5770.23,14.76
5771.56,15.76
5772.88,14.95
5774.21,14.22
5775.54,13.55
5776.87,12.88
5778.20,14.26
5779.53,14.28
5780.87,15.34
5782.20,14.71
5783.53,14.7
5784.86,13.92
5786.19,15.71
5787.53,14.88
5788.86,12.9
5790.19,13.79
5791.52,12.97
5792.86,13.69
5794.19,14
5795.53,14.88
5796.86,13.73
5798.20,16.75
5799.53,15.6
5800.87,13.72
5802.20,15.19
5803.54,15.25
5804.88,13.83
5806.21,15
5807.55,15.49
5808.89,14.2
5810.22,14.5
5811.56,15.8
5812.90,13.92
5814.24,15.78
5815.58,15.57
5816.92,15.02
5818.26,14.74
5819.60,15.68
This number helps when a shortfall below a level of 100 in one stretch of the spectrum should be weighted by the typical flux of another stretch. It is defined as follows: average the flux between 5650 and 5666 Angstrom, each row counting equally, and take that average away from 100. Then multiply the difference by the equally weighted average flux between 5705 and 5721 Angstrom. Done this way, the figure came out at 1237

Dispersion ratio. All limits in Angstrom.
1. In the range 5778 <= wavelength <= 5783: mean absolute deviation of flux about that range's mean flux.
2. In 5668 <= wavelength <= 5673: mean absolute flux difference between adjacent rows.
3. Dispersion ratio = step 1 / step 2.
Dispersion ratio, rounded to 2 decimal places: 0.55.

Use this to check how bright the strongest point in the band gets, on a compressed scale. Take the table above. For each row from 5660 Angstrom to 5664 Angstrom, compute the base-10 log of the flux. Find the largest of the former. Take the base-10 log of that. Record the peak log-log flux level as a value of 0.069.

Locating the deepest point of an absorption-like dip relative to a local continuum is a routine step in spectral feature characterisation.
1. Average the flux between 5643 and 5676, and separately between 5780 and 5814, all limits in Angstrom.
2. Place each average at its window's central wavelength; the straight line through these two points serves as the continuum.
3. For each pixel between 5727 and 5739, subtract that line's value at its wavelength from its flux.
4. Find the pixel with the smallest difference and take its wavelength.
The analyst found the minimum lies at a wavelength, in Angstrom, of 5737.11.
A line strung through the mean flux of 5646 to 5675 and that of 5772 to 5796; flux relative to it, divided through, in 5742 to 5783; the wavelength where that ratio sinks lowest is 5776.87 Angstrom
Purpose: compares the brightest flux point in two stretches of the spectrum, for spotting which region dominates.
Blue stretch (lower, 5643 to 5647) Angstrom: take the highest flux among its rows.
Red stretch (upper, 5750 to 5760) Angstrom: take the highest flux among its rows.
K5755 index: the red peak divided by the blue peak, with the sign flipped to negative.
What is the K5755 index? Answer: -1.16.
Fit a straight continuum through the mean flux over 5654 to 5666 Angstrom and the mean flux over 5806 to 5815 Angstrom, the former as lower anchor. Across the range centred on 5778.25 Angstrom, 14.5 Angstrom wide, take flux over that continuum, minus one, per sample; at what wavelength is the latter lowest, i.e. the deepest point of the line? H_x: 5776.87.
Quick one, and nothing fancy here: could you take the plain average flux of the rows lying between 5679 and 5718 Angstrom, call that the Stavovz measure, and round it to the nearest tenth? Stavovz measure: 14.1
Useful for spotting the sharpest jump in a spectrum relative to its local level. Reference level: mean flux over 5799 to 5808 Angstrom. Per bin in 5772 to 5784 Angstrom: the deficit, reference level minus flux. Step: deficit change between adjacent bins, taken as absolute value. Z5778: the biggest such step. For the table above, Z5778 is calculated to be 1.4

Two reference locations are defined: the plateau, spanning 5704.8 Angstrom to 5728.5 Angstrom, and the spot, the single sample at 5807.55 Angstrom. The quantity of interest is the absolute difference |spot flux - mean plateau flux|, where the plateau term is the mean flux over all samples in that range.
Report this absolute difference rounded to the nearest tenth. 1.0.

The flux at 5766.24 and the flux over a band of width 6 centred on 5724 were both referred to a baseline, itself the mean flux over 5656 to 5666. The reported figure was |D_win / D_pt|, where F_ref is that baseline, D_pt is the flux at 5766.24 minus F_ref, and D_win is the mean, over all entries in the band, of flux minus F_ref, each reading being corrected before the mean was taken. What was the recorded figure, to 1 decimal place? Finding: 0.8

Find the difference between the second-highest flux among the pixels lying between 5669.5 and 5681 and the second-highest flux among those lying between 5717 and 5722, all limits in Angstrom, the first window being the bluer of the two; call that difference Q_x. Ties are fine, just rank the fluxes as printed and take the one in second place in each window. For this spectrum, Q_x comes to 1.5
